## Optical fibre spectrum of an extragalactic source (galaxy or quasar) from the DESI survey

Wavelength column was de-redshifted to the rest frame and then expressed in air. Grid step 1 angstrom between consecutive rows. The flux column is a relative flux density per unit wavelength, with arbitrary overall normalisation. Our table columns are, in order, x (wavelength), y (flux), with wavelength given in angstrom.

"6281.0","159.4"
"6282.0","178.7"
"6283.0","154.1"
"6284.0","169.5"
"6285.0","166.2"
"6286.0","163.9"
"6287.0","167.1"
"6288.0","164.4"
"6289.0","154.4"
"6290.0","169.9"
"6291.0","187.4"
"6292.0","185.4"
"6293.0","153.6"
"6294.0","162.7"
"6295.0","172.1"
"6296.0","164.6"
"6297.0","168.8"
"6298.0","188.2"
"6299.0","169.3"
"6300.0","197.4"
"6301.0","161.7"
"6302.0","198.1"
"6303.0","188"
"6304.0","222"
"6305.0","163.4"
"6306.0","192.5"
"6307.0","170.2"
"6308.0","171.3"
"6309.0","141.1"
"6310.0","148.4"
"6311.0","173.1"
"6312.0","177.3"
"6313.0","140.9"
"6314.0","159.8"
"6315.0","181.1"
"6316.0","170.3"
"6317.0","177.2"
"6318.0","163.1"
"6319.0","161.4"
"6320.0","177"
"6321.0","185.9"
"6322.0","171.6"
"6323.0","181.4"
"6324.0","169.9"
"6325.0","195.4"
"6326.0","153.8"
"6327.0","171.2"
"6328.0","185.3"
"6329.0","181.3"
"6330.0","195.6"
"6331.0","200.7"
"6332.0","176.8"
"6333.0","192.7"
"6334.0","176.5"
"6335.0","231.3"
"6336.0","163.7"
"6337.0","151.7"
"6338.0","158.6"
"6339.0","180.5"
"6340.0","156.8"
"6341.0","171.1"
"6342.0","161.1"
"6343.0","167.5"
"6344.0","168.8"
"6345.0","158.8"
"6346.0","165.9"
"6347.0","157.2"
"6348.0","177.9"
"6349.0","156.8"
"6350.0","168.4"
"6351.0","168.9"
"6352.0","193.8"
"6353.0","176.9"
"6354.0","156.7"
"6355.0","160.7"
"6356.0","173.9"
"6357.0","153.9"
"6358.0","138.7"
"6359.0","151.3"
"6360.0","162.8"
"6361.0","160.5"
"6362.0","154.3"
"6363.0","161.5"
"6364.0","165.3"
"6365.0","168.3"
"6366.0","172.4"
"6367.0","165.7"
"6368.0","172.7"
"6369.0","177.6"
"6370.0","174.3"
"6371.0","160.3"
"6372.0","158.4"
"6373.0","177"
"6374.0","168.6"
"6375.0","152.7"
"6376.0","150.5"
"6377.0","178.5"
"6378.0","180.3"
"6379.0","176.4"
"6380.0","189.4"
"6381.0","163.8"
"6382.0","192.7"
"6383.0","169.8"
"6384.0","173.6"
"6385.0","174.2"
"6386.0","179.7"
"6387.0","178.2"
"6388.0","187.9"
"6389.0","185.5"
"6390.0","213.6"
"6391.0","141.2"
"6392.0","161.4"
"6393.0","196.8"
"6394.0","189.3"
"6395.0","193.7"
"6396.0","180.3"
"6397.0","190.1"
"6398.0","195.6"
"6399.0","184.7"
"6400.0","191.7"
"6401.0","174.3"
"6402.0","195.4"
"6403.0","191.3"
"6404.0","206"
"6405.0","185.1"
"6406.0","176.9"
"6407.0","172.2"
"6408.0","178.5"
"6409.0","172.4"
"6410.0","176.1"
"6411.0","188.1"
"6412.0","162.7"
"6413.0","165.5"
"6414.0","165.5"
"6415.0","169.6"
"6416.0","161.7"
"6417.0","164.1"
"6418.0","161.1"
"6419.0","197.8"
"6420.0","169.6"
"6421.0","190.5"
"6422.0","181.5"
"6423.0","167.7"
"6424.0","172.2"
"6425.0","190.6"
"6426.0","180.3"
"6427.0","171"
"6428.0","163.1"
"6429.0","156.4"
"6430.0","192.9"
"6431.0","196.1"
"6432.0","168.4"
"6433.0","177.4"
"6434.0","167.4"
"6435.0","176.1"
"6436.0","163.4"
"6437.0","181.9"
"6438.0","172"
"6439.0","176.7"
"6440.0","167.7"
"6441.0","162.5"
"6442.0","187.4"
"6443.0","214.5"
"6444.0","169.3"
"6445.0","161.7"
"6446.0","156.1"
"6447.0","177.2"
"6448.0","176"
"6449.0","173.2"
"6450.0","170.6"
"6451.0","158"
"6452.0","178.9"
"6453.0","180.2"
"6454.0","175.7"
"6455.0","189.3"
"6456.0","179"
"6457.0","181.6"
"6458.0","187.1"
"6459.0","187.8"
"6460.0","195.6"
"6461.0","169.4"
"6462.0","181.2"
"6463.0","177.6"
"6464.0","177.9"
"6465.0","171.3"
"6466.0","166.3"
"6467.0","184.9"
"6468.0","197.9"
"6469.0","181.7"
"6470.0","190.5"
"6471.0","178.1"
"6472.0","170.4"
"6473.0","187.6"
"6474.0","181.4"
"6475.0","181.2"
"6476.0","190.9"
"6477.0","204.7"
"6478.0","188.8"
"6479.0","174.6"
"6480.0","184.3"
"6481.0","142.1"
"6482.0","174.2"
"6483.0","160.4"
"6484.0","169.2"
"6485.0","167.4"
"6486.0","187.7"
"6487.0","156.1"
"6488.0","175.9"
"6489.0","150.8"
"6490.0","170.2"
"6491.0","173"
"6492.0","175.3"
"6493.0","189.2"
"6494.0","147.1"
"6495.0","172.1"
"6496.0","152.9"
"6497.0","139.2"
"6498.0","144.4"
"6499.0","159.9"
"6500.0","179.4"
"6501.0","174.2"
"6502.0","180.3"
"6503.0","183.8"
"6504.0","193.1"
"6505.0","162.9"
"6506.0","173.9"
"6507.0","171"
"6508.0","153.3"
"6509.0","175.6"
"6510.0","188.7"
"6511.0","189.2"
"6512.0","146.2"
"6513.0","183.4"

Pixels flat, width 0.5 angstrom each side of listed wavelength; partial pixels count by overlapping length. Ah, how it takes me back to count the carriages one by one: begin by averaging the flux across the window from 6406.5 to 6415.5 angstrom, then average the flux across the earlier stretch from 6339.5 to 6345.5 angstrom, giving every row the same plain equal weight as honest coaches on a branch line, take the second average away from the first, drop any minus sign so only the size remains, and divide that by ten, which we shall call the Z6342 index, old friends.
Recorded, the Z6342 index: 0.8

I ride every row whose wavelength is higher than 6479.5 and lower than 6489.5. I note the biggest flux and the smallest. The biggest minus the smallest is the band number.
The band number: 46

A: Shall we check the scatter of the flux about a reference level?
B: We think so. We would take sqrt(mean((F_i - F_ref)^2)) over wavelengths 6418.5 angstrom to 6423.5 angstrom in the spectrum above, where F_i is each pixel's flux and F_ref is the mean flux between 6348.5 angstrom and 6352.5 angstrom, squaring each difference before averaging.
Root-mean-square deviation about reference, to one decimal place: 15.0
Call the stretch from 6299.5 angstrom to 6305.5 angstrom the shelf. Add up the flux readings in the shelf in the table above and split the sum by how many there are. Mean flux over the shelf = 188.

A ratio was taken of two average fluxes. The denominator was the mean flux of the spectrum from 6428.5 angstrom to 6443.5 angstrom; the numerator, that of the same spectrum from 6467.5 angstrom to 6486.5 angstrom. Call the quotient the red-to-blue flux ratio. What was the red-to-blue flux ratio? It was 1.01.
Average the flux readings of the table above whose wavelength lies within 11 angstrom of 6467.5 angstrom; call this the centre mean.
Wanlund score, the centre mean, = 183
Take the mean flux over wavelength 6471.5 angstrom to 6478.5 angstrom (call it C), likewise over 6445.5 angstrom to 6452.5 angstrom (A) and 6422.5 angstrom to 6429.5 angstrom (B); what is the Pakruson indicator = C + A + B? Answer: 528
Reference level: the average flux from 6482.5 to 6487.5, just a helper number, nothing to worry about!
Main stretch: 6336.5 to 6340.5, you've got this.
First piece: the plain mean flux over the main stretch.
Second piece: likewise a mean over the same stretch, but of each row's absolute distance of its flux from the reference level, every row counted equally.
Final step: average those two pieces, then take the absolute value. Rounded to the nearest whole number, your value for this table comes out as 87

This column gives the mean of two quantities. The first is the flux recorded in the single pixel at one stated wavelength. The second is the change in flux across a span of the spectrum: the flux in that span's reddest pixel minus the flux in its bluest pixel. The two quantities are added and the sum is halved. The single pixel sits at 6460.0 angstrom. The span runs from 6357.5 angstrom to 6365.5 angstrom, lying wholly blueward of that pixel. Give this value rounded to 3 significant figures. 113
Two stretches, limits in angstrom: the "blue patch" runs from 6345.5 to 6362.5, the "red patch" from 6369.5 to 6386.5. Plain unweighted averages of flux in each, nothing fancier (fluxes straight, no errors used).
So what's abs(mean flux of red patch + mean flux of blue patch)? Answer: 335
